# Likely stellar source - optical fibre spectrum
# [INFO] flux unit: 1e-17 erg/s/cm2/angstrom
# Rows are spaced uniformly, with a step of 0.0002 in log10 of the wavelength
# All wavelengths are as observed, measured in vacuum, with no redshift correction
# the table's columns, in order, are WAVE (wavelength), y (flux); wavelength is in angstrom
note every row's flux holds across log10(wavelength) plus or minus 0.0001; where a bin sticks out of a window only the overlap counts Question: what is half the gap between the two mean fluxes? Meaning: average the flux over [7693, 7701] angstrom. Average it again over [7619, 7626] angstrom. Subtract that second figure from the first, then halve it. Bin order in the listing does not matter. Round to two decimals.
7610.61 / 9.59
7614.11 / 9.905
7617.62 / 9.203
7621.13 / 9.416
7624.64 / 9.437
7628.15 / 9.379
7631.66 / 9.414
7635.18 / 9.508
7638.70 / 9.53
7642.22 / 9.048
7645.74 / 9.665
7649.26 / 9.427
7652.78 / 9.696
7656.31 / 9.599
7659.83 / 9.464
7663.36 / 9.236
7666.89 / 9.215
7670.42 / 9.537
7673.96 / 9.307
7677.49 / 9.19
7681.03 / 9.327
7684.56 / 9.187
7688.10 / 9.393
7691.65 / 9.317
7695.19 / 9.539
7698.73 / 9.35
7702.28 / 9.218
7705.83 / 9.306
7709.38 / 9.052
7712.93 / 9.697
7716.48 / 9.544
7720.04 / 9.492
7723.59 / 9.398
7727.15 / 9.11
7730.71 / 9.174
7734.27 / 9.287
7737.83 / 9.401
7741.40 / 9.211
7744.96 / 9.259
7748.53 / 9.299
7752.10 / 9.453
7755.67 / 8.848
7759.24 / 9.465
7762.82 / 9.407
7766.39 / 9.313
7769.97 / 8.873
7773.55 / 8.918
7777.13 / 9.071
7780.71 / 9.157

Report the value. 0.01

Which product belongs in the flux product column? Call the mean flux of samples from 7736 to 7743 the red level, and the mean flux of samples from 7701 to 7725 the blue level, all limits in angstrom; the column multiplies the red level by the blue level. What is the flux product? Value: 87.4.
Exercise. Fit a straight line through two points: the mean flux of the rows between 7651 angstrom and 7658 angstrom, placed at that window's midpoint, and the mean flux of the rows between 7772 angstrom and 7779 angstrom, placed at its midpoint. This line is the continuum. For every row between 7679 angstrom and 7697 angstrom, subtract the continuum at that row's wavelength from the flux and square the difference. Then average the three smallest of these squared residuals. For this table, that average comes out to 0.012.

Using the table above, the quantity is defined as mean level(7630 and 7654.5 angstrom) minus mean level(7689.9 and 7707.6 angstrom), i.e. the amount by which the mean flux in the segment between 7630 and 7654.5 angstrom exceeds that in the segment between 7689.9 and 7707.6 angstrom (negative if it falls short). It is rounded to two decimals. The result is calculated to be 0.12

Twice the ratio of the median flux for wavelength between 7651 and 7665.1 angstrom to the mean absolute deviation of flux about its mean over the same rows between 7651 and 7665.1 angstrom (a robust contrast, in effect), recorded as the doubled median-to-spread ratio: 128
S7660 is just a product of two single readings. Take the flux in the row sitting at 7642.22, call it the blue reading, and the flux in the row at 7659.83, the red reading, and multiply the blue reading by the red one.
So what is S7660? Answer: 85.6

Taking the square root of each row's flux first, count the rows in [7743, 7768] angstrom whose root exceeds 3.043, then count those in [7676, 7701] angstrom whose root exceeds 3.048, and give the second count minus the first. 0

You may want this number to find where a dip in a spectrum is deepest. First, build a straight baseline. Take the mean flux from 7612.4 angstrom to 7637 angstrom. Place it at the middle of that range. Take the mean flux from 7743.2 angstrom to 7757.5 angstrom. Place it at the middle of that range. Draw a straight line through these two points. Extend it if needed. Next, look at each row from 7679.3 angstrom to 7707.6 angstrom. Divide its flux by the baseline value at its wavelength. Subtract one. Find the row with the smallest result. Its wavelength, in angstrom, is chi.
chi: 7684.56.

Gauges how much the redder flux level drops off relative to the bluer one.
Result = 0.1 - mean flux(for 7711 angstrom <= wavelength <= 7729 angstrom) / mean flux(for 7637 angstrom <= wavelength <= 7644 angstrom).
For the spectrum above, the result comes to -0.917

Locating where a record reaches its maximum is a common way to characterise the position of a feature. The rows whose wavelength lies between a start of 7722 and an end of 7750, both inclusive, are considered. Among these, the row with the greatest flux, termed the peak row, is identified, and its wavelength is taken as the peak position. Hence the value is 7737.83 angstrom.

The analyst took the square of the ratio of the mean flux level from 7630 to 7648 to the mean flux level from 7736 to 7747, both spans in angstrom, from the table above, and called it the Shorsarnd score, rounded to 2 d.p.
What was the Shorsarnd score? 1.03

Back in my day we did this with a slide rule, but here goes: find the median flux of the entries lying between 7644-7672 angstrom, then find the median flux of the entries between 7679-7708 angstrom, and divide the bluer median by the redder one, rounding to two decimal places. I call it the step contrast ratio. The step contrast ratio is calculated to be 1.02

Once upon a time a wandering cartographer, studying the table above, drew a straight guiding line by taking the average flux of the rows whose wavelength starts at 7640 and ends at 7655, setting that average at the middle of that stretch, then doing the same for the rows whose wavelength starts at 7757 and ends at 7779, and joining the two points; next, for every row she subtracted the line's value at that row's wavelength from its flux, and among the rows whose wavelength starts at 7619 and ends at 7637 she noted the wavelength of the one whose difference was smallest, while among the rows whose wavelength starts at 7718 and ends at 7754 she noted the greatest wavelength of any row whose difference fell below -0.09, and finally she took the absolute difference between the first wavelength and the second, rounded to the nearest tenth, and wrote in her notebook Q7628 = 99.0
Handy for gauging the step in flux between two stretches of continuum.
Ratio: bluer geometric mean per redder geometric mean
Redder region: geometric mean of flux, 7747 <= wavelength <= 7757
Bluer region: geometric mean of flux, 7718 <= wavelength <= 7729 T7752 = 1.015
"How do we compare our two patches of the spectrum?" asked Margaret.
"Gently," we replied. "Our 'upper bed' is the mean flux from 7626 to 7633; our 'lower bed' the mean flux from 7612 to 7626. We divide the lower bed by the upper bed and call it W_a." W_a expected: 1.010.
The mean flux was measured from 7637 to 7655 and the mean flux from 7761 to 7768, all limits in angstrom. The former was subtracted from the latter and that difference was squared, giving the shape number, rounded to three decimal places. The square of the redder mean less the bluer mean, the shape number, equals 0.013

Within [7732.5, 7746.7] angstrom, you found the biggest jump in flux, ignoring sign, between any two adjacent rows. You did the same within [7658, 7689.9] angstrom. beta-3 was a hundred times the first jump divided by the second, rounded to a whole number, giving 59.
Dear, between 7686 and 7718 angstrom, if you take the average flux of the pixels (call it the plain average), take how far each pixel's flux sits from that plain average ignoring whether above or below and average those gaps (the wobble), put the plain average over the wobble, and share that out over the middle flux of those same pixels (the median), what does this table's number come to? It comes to 7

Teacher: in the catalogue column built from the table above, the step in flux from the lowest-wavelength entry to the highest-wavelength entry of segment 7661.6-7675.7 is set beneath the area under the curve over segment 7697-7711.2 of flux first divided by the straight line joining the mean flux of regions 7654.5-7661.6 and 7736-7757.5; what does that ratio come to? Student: 197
